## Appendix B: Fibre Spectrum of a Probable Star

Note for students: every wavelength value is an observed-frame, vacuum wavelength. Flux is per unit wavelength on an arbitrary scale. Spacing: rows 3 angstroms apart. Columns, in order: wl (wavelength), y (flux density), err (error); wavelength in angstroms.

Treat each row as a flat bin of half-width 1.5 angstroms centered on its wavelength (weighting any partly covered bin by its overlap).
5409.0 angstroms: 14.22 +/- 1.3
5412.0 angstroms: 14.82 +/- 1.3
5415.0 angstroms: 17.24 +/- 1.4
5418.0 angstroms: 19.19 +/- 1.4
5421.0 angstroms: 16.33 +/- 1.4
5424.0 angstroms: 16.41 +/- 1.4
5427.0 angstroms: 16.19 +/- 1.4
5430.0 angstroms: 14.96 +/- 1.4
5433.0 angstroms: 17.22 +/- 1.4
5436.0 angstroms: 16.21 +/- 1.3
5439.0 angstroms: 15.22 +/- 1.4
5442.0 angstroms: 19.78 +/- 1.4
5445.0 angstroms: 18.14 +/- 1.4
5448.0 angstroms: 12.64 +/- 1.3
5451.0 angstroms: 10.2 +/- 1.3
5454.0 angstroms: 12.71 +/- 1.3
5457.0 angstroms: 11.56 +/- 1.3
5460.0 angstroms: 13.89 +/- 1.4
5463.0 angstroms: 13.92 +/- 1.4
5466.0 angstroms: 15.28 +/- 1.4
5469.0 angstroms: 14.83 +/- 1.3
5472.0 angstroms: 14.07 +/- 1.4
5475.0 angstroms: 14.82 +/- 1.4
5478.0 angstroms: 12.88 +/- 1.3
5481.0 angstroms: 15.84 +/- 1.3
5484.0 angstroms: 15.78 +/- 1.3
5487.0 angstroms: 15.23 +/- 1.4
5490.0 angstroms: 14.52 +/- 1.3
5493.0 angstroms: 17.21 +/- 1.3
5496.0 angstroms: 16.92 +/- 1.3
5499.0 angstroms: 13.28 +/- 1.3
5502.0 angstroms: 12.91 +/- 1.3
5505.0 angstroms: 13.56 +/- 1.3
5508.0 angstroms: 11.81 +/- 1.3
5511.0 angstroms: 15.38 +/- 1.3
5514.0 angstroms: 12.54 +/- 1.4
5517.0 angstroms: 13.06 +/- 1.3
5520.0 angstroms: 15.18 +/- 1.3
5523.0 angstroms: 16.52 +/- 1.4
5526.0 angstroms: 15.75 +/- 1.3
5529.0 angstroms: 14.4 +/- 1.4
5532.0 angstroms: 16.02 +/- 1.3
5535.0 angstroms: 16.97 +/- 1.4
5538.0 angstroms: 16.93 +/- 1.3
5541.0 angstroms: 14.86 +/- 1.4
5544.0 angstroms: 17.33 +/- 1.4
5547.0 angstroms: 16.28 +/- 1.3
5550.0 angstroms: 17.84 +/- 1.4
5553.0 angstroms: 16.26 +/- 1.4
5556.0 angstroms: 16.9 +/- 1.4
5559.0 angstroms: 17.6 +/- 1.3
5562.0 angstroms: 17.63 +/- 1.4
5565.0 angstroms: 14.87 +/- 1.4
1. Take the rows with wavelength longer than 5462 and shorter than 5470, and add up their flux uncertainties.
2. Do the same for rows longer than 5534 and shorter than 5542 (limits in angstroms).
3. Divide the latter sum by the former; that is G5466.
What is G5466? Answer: 1.00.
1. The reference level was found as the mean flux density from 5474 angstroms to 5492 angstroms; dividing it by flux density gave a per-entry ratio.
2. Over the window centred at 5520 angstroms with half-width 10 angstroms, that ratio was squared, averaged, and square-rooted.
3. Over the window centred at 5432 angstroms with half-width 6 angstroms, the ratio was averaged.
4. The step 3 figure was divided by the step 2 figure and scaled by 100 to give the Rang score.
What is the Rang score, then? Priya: 90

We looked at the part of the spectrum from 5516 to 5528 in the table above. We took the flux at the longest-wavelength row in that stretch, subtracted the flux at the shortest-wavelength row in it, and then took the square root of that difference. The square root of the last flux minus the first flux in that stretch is 1.64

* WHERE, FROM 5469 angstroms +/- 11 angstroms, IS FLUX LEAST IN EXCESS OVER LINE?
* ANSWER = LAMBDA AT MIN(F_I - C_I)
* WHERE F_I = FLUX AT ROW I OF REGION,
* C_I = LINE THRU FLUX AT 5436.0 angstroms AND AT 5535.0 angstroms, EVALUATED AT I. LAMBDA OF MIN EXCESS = 5478.0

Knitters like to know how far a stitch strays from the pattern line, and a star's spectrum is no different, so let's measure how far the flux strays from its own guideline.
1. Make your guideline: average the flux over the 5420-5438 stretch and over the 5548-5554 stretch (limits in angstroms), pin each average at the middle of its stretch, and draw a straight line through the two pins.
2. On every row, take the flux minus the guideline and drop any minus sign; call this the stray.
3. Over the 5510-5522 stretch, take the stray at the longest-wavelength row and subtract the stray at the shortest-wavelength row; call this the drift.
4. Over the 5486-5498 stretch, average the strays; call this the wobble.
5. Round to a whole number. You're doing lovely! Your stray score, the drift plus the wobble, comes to 1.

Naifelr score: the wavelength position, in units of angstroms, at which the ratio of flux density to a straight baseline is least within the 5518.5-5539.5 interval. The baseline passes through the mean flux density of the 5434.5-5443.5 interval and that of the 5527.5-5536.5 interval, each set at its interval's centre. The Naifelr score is 5529.0 angstroms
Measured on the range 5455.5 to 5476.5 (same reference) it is 5457.0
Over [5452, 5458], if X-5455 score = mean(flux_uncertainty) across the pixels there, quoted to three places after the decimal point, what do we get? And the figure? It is 1.300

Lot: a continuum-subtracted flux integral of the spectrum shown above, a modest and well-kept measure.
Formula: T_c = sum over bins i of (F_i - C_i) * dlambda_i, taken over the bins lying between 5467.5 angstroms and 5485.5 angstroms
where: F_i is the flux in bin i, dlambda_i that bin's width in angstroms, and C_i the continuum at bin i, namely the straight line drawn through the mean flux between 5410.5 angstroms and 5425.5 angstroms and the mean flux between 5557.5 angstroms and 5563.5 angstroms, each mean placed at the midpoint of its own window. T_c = -44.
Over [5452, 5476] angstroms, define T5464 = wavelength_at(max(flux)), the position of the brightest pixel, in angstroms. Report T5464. 5466.0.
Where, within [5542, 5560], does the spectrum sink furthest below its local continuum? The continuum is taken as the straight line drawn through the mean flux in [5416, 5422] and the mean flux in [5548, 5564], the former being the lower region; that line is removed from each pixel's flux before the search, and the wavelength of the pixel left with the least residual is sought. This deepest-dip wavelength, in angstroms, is 5547.0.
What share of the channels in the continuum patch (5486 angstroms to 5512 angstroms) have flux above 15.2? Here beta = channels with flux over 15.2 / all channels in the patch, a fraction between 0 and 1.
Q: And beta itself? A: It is 0.44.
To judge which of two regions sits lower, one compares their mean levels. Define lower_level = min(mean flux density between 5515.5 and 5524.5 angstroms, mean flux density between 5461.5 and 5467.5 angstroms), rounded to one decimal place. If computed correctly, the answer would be 14.6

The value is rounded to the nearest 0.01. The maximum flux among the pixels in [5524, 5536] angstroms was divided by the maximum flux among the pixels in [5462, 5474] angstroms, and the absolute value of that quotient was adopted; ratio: 1.11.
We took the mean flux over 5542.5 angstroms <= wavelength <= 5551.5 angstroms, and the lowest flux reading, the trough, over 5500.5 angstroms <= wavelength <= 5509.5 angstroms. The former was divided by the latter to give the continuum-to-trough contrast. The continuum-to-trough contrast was 1.45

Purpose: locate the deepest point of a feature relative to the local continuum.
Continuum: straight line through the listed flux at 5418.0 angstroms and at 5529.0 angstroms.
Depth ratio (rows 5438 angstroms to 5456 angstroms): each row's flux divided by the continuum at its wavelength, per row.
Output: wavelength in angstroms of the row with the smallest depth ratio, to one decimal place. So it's 5451.0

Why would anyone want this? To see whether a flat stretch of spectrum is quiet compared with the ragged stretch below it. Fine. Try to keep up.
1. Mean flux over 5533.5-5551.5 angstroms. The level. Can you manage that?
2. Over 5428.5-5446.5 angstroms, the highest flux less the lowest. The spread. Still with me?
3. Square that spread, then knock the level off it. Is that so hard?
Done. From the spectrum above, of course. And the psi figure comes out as 7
